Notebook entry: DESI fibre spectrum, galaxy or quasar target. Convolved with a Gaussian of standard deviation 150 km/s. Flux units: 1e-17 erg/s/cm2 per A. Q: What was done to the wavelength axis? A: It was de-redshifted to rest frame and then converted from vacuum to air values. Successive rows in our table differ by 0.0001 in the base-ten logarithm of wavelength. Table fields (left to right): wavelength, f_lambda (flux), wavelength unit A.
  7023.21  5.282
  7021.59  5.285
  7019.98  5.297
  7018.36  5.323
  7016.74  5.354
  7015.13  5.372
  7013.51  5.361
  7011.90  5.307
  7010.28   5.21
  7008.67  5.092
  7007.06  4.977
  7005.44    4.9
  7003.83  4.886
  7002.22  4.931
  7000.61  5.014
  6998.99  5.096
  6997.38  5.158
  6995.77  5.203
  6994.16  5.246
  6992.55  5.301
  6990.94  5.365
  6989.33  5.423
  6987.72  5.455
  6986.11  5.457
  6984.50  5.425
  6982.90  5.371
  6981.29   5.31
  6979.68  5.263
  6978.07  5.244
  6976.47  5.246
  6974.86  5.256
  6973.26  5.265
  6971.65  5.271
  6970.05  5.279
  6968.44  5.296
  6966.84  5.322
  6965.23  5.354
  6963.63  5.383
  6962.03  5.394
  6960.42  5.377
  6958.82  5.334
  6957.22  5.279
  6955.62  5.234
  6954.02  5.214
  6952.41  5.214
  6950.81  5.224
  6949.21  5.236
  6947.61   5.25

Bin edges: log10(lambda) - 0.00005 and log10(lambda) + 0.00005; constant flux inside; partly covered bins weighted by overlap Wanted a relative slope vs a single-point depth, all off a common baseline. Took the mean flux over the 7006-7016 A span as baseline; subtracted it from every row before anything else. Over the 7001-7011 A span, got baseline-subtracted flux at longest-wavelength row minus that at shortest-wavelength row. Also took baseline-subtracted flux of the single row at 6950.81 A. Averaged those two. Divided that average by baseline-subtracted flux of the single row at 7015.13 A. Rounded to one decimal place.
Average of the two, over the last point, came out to 0.9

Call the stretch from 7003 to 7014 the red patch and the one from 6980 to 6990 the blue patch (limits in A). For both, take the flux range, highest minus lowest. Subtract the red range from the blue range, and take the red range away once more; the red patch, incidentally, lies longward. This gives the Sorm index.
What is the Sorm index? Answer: -0.80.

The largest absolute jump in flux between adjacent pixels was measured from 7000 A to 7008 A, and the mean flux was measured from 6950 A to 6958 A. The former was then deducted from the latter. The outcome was 5.15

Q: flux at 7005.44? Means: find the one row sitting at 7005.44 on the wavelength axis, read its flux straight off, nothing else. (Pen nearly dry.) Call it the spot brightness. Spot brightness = 4.9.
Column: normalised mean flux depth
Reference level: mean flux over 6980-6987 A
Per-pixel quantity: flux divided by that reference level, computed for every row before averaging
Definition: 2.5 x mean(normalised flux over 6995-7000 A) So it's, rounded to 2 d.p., 2.39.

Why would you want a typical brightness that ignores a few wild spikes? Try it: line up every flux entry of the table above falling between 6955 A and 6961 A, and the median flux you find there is 5.31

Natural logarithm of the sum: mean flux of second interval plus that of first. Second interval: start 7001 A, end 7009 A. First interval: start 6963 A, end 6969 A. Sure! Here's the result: 2.33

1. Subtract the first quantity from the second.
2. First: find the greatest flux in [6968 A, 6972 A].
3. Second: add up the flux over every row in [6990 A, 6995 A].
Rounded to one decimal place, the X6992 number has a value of 10.6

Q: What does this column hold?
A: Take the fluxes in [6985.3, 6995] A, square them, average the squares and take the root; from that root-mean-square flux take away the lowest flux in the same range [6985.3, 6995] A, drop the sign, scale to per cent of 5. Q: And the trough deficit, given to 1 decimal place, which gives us 2.6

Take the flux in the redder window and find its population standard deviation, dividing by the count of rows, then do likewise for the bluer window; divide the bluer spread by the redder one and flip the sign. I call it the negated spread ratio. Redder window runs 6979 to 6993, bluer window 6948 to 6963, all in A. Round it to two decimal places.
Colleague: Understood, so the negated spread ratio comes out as -1.01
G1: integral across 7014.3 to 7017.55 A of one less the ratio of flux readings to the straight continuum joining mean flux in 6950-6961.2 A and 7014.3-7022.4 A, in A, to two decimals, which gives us -0.02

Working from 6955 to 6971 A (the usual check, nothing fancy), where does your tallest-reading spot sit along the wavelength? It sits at 6962.03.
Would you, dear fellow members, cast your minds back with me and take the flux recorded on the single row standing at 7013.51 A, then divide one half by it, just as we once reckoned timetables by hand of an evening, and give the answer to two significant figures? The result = 0.093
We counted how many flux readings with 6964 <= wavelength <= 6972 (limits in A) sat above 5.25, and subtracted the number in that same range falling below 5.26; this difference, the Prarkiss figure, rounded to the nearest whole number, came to 5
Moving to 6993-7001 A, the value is -5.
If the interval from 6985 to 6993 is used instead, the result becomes 5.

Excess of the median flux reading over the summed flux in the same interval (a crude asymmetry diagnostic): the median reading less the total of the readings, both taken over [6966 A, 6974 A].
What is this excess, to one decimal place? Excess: -21.2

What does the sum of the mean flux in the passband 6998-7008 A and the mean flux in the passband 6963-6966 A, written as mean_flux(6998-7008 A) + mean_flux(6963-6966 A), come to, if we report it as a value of 10.3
